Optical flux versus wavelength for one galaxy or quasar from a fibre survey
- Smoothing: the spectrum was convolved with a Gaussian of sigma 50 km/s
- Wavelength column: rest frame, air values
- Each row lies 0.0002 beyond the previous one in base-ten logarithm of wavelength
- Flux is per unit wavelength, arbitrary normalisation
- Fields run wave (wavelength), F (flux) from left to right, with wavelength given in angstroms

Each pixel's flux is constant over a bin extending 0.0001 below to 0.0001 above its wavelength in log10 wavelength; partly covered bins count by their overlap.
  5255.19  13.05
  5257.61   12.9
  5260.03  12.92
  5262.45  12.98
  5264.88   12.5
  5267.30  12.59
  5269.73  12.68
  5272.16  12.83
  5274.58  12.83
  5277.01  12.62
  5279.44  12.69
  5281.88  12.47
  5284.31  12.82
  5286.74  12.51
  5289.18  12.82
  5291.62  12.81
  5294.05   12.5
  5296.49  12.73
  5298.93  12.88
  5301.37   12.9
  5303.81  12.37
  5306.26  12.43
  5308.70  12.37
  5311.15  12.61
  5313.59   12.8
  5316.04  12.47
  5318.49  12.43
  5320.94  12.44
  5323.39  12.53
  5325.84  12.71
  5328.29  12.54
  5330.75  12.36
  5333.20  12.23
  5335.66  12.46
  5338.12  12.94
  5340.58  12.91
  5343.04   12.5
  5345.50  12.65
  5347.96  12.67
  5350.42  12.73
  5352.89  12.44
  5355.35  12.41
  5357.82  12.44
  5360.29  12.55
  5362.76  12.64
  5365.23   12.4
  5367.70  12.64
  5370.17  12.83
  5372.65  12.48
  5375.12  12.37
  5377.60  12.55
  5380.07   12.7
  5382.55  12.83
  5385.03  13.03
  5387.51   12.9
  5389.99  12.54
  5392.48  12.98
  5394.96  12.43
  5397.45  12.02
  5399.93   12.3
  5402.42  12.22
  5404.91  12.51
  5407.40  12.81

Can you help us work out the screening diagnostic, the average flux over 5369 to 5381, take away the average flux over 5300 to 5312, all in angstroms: 0.05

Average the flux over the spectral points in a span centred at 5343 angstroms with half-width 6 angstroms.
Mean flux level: 12.7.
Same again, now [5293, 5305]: 12.7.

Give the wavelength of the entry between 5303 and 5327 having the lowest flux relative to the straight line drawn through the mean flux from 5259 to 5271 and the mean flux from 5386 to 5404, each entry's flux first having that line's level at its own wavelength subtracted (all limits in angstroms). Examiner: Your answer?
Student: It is 5303.81 angstroms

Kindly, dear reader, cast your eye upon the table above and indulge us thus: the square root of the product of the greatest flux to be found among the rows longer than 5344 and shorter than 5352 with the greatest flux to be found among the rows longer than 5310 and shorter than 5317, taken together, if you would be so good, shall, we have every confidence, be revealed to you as 12.8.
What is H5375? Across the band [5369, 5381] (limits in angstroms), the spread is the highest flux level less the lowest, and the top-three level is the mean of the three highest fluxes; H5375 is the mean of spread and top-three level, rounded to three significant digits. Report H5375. 6.58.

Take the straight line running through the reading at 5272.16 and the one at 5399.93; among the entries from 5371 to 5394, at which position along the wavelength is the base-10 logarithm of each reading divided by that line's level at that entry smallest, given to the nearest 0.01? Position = 5375.12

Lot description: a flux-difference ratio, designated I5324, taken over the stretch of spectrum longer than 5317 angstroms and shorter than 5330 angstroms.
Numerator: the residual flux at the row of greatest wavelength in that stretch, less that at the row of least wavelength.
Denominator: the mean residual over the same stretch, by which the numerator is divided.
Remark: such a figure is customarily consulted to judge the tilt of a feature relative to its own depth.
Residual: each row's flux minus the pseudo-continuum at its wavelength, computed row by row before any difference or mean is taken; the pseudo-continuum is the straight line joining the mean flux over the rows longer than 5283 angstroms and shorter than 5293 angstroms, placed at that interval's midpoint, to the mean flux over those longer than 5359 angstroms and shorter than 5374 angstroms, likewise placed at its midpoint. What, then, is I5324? -0.9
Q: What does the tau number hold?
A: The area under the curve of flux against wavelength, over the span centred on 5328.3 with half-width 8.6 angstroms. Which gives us 214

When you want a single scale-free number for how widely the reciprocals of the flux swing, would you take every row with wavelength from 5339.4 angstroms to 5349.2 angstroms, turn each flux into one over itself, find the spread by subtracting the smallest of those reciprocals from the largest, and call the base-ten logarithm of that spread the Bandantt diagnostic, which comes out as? -2.60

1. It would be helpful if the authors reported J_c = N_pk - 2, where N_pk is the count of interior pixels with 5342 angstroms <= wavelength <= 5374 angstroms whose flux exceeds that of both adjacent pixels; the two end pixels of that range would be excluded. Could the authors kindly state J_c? 1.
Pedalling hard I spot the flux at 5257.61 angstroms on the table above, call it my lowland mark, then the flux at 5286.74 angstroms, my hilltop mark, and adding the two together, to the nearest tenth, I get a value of 25.4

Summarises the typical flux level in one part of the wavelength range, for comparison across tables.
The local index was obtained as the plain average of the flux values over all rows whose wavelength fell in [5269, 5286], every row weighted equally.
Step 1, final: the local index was 12.7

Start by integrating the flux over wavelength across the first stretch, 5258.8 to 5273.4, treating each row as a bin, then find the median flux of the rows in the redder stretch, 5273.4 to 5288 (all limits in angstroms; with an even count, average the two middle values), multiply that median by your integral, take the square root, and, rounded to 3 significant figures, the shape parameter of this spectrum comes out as 48.5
